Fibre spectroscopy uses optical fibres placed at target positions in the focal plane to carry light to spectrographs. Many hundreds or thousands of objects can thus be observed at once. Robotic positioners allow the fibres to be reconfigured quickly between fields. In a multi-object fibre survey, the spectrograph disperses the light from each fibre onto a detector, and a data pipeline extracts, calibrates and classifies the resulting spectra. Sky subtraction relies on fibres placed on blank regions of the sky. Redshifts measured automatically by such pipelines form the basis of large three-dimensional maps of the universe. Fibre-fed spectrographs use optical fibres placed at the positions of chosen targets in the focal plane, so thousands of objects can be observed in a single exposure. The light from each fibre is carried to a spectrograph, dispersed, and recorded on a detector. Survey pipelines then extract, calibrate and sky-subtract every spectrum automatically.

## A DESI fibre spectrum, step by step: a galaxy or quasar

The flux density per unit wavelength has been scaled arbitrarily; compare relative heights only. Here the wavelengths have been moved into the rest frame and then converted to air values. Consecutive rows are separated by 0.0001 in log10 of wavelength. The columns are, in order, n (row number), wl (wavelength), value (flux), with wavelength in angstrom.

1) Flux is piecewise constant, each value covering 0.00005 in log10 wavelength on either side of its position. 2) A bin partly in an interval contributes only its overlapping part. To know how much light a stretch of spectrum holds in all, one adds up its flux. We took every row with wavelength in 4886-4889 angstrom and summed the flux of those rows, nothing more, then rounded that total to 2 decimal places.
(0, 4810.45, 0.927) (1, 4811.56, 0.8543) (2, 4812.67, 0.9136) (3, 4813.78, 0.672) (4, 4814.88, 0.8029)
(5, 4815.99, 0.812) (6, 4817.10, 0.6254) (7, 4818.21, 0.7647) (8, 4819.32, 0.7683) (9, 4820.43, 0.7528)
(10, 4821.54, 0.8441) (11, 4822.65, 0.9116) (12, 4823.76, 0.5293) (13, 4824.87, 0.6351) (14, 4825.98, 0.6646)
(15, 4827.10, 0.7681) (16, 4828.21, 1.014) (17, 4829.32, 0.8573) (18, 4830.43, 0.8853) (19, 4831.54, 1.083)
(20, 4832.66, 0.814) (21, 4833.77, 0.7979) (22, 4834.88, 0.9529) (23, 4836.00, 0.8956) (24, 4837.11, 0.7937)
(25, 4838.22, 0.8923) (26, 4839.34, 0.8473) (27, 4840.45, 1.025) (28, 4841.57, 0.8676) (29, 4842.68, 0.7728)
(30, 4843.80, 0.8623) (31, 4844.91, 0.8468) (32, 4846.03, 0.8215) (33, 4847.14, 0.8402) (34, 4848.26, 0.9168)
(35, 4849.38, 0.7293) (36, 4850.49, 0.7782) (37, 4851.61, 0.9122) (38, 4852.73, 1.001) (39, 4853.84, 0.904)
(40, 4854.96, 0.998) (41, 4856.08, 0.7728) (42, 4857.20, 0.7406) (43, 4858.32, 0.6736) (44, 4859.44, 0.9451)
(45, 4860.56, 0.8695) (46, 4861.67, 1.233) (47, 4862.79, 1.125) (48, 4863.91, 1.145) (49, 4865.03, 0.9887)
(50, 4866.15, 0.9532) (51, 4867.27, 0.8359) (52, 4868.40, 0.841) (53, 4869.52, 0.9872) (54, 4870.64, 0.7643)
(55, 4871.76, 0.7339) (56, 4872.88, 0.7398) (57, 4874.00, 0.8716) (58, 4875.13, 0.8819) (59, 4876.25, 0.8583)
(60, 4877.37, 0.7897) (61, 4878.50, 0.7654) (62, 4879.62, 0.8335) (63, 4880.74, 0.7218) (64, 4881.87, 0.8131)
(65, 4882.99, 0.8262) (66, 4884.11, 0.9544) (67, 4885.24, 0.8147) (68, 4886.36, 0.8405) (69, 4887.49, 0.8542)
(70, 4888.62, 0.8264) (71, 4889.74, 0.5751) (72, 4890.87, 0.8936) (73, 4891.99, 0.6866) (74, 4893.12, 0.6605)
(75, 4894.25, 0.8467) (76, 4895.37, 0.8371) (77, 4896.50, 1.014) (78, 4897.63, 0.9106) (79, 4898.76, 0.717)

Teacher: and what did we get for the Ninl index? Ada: 2.52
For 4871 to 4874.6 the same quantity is 2.35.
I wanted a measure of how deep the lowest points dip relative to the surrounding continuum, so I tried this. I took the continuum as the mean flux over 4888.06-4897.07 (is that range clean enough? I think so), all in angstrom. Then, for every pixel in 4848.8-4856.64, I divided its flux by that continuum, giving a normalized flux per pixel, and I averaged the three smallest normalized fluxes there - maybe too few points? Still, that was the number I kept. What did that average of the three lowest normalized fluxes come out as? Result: 0.96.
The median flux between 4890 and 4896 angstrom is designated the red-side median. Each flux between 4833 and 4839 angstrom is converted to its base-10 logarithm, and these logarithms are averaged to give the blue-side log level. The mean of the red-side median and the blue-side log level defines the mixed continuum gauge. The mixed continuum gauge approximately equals 0.39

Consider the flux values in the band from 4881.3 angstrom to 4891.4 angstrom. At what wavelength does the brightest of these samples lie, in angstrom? 4884.11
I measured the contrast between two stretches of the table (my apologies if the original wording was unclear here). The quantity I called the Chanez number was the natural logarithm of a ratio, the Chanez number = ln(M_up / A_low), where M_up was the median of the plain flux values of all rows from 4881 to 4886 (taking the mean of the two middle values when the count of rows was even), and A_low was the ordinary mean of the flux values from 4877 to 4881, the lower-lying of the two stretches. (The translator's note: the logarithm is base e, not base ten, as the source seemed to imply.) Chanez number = 0.05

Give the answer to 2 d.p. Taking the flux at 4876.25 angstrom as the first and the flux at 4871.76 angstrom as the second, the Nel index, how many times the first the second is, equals 0.86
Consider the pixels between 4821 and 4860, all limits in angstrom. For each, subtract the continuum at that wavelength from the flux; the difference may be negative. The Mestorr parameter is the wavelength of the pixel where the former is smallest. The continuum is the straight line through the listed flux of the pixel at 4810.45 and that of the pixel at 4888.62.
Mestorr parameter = 4823.76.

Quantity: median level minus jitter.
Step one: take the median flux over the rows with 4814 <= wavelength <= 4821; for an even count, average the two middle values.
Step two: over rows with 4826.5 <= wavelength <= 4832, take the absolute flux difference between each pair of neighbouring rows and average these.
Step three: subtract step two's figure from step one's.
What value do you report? 0.61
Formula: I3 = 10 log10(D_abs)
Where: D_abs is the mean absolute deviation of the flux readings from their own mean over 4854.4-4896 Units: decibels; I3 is -10.1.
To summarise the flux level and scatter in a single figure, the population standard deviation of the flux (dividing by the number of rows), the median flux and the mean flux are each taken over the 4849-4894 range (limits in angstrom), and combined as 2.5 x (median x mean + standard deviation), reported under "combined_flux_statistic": 2.12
